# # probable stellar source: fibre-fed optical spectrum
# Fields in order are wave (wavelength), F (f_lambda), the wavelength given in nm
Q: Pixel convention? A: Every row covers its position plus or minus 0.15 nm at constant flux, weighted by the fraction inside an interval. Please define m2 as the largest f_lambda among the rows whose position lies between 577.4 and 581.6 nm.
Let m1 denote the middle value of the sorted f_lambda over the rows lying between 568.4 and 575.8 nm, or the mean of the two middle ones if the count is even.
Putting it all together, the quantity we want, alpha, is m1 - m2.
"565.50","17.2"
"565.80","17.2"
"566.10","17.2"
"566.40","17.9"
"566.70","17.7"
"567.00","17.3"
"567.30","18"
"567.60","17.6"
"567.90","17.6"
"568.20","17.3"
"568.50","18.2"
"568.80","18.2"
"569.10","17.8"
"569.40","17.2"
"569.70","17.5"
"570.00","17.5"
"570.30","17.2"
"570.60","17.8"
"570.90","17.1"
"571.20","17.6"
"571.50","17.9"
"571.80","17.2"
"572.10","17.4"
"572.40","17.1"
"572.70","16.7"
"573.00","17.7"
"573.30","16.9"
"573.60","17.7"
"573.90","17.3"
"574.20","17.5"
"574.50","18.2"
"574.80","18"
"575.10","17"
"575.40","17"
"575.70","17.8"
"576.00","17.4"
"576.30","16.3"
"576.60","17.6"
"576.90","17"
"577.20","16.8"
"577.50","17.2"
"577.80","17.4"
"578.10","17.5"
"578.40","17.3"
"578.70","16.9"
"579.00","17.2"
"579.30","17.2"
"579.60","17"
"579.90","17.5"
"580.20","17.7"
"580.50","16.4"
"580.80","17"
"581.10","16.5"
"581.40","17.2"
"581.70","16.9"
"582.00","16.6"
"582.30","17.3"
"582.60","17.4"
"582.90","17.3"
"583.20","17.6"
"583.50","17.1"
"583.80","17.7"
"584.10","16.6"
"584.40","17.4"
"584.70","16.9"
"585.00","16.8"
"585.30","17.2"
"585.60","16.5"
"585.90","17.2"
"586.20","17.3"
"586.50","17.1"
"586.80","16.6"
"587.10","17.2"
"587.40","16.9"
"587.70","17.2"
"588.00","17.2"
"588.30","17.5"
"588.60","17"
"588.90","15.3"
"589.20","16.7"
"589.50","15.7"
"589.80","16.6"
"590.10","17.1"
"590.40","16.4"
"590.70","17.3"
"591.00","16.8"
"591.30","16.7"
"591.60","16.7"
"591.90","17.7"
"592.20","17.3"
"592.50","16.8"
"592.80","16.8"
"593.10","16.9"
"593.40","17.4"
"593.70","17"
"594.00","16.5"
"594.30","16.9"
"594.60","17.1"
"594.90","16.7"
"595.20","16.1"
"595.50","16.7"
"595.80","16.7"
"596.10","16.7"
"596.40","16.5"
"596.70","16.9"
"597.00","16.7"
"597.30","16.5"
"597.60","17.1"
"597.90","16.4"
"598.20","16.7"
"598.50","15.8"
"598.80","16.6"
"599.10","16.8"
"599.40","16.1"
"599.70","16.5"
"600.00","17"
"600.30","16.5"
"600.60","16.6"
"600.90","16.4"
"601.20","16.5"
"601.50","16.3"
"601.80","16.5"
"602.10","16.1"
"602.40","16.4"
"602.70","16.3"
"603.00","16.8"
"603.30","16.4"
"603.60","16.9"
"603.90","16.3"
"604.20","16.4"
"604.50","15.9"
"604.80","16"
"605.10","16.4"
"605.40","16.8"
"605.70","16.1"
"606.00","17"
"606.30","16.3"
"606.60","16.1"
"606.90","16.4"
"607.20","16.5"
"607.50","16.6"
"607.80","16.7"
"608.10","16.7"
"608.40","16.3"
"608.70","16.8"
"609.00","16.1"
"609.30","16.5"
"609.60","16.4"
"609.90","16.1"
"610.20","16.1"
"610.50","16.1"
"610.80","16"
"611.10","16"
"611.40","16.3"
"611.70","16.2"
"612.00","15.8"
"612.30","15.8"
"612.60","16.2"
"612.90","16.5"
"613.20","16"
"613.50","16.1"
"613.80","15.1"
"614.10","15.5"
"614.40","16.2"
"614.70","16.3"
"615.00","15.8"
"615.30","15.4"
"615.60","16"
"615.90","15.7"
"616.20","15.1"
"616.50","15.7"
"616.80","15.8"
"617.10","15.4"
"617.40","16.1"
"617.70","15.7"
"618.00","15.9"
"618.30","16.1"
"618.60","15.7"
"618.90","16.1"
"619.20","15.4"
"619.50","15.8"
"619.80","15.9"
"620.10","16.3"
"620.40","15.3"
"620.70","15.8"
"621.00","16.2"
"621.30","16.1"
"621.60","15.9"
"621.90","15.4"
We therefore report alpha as -0.2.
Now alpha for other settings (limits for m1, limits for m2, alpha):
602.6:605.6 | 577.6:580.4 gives -1.3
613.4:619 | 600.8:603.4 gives -1.0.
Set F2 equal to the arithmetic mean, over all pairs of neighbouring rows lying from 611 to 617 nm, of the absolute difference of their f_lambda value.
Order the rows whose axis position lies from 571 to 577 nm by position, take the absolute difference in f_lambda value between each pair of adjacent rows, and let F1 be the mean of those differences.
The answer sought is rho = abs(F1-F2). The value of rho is 0.20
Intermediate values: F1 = 0.59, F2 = 0.39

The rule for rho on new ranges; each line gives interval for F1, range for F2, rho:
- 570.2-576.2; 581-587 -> 0.07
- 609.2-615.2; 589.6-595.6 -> 0.16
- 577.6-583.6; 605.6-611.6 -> 0.11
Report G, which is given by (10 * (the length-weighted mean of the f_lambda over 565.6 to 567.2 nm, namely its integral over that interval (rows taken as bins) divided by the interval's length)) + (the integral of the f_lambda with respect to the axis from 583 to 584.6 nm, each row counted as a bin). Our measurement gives 202.3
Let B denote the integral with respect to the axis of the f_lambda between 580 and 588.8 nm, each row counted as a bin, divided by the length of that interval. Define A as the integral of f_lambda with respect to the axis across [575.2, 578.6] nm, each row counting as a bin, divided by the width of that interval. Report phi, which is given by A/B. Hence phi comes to 1.01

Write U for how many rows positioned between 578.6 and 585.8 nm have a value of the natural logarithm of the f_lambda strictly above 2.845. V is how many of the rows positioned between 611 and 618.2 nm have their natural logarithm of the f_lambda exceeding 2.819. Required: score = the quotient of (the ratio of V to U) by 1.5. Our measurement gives 0.00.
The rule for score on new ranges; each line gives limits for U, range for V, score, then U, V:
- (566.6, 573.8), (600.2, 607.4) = 0.16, 17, 4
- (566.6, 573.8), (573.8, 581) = 0.86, 17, 22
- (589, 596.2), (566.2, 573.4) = 3.83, 4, 23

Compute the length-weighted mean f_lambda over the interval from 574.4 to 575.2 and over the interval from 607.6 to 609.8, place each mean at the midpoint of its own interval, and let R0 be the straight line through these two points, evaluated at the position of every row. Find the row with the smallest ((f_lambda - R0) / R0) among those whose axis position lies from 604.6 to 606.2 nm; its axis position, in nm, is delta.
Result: 604.80 nm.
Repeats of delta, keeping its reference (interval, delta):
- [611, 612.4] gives 612.00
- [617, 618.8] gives 617.10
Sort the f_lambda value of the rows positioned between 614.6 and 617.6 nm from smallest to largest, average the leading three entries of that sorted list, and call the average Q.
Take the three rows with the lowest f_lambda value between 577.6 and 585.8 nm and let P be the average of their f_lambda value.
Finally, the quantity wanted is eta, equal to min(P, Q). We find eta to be 15.3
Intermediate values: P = 16.5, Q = 15.3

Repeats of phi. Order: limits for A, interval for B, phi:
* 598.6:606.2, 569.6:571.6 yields 0.94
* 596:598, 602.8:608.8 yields 1.01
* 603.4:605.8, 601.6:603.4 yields 1.00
